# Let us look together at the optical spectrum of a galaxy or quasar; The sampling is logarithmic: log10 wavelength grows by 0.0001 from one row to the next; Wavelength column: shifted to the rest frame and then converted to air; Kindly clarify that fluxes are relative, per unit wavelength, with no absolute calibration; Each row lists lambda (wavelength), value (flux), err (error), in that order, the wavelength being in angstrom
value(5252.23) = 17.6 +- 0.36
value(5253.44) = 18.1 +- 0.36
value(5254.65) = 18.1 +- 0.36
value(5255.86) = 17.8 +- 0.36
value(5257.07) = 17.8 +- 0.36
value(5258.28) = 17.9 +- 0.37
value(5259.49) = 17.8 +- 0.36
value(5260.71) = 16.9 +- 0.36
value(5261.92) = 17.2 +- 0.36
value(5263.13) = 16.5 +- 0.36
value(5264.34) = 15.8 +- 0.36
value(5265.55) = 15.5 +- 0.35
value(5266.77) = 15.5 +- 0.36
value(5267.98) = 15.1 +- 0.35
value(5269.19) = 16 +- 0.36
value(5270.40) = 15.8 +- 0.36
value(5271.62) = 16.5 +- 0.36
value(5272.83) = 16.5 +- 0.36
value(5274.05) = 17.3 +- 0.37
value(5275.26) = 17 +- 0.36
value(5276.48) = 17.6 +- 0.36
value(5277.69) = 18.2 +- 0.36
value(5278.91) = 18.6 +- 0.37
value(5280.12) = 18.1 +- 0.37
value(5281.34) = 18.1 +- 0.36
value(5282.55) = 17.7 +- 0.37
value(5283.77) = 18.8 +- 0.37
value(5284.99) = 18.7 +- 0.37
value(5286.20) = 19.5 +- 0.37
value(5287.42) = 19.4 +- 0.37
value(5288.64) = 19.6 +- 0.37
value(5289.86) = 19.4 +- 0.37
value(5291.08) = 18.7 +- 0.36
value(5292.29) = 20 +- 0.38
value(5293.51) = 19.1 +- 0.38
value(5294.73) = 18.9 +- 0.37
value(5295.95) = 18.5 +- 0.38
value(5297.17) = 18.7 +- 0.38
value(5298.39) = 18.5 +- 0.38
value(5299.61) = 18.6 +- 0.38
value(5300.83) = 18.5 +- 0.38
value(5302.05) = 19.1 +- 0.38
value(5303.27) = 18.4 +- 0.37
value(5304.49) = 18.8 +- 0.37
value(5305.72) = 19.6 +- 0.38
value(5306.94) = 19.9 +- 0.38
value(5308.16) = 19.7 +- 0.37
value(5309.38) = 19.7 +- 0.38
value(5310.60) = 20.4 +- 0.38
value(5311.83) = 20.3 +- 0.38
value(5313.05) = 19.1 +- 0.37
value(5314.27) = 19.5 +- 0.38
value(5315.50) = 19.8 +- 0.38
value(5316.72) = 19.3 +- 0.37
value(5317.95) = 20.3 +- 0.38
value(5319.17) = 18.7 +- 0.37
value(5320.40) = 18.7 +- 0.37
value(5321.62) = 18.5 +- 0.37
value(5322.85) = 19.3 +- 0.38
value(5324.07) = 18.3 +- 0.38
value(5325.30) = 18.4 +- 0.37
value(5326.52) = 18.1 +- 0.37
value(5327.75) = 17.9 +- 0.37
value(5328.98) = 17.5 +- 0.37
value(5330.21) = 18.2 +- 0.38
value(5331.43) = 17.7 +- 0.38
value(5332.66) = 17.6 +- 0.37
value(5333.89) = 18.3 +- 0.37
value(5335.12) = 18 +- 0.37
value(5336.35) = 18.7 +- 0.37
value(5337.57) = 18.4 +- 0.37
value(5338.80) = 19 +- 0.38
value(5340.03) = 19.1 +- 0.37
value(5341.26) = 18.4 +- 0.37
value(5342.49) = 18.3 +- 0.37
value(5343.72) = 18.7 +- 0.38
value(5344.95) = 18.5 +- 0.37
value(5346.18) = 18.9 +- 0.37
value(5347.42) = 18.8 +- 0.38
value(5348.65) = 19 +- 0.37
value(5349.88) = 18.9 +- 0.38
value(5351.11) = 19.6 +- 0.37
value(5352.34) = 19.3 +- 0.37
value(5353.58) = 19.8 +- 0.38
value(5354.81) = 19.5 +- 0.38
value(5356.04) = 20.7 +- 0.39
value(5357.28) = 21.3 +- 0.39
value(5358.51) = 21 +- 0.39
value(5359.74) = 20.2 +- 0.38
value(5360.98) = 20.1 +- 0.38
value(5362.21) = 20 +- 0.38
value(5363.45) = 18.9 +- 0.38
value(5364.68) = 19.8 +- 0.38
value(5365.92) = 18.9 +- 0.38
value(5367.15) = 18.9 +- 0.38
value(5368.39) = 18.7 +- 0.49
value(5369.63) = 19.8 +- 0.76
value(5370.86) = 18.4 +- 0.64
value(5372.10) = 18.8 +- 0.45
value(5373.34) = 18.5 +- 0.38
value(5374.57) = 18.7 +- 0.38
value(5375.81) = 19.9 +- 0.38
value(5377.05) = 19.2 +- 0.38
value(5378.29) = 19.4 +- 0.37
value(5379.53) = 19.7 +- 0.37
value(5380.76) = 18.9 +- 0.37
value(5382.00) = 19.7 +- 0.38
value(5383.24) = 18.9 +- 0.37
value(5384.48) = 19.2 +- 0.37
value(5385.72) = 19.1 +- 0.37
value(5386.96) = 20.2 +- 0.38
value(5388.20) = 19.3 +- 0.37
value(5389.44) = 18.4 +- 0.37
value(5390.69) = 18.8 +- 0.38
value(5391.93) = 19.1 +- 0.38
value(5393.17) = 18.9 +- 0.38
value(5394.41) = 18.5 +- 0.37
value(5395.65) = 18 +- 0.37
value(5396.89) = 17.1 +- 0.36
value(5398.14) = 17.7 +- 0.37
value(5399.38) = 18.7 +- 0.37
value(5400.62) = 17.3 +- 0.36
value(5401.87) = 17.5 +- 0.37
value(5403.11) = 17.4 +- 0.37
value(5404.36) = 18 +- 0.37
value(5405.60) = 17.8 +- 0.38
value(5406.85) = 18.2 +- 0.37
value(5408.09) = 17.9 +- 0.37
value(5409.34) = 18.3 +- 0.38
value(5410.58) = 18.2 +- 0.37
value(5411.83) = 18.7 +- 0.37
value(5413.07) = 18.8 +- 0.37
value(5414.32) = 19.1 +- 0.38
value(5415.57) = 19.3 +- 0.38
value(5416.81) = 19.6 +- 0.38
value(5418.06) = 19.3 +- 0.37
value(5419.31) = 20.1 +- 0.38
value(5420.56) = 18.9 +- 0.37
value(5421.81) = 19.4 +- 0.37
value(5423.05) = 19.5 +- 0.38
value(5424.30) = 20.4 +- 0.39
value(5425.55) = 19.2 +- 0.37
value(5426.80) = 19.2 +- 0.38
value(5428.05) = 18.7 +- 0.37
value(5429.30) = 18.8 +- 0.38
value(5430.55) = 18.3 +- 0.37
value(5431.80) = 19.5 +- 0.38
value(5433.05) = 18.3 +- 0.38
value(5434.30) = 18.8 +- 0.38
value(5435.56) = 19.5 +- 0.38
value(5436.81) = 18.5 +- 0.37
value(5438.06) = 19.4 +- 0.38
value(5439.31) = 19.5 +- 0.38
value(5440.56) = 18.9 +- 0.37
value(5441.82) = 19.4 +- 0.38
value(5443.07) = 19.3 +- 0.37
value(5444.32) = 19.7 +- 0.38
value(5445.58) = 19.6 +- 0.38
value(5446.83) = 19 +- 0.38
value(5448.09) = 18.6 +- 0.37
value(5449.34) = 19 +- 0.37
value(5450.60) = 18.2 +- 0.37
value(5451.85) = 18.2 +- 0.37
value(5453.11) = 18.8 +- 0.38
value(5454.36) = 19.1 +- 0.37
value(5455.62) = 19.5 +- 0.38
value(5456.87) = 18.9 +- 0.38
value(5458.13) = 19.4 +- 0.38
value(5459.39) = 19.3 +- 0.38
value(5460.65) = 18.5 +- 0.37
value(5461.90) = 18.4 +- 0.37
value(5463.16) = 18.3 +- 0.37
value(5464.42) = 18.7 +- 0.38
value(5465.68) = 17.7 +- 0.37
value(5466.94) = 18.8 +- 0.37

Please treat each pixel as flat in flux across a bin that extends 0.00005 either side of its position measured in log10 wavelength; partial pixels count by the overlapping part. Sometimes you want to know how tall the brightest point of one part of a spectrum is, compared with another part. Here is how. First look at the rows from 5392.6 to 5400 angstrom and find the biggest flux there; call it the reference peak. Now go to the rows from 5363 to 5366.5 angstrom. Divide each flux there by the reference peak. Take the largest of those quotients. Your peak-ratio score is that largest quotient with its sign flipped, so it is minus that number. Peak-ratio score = -1.05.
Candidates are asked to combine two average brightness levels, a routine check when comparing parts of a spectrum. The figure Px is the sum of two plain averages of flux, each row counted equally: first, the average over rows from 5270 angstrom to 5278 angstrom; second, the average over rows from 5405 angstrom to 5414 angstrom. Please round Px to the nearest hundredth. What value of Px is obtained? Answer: 35.26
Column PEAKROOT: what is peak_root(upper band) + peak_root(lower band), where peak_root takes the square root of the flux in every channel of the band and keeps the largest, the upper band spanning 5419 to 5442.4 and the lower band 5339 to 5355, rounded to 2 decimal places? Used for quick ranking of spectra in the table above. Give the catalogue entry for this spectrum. 8.97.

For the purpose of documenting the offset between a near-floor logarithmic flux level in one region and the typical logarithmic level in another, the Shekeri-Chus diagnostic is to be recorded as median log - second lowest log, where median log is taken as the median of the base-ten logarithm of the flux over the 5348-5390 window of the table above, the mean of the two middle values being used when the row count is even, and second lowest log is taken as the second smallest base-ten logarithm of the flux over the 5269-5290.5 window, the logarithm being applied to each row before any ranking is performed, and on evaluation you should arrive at 0.081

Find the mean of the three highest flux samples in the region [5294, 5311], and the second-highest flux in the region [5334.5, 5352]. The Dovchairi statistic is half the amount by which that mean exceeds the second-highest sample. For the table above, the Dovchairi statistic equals 0.45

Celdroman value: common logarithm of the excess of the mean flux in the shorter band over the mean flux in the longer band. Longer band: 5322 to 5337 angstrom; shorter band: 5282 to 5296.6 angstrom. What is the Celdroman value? -0.07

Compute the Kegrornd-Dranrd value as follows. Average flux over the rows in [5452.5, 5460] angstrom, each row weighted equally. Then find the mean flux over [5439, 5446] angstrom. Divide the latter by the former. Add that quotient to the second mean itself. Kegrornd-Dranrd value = 20.4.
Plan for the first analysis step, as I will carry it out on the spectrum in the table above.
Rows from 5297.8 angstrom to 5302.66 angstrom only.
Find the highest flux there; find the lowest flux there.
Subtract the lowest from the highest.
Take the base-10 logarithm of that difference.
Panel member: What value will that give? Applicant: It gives -0.22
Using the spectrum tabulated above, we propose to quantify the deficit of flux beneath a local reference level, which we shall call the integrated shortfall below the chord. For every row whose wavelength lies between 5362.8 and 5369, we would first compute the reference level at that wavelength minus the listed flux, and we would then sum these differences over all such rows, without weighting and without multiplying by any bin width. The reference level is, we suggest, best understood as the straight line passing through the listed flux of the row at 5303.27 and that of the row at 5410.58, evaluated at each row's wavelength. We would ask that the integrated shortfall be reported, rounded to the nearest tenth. -3.8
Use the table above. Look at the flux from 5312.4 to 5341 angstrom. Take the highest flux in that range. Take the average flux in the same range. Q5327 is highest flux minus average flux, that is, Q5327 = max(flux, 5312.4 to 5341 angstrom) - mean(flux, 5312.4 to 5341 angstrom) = 1.67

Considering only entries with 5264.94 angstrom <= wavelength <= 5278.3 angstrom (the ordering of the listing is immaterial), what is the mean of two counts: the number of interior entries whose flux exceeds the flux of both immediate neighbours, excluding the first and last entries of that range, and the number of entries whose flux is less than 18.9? 6.5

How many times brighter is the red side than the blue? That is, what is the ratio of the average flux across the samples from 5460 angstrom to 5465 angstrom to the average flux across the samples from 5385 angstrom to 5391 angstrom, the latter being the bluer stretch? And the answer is 0.96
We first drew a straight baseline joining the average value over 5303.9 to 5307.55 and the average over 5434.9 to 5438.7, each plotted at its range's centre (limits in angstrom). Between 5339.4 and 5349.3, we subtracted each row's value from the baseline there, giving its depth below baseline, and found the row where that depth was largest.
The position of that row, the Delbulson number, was 5342.49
